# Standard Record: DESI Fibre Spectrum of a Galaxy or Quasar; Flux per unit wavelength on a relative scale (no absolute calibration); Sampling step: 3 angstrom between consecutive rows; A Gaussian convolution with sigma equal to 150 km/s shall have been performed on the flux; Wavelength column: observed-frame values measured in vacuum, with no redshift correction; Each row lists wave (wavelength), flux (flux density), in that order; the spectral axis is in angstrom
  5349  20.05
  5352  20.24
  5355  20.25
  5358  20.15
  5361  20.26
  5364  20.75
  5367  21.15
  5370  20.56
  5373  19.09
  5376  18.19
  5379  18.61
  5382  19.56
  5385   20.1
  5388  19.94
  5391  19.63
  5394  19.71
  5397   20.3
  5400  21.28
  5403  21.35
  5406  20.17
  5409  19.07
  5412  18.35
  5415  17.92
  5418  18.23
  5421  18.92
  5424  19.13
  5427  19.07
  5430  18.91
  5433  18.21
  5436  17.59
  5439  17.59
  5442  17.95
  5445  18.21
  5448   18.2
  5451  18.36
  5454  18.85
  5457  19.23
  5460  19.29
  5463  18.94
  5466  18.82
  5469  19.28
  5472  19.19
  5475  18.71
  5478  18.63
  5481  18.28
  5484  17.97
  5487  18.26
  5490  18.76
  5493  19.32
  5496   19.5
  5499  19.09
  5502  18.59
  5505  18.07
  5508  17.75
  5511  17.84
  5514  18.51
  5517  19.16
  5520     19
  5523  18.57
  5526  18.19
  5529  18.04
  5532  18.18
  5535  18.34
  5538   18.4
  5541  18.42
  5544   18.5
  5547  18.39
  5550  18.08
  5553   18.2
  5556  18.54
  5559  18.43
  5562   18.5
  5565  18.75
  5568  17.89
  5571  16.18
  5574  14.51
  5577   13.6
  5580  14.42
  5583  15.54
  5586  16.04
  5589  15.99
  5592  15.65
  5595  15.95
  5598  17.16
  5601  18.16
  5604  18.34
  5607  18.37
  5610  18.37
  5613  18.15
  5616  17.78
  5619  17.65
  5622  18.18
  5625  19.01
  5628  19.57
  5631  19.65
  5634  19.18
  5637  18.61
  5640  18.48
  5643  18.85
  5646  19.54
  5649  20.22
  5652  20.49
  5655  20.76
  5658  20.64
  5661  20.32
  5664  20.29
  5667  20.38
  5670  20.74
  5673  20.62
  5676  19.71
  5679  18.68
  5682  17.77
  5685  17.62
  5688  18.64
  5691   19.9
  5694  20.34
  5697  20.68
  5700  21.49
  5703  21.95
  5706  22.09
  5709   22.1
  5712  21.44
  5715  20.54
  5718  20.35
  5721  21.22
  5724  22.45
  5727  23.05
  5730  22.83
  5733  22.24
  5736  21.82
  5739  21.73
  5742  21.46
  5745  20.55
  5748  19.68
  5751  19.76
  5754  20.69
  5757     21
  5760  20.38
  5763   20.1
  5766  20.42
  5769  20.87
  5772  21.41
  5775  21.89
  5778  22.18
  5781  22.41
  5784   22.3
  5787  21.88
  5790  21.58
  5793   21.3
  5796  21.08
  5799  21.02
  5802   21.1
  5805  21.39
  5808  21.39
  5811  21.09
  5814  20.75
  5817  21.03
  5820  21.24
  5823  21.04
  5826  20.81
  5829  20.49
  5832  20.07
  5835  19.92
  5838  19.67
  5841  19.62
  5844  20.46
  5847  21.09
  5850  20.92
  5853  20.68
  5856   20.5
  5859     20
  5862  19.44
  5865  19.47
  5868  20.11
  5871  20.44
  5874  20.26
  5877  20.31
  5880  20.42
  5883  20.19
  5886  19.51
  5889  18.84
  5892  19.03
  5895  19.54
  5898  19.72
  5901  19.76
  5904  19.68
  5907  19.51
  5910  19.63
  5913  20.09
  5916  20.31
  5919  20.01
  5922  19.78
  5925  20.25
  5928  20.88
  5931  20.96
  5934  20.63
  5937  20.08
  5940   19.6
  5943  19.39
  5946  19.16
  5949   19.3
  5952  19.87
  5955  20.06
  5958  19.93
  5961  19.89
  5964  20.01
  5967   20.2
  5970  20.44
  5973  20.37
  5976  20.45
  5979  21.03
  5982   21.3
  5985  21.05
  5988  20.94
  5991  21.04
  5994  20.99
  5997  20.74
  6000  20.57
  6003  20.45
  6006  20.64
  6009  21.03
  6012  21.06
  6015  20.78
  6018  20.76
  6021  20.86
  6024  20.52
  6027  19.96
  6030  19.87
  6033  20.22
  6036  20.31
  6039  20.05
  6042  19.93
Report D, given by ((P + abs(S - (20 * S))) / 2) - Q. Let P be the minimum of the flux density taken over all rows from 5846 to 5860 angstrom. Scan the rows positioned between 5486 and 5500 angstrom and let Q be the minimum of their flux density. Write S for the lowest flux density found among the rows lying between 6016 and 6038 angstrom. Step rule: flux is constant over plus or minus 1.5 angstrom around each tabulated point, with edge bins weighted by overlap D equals 181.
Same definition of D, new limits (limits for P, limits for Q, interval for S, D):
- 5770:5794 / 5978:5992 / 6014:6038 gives 178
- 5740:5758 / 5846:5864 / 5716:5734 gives 184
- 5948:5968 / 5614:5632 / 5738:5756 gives 179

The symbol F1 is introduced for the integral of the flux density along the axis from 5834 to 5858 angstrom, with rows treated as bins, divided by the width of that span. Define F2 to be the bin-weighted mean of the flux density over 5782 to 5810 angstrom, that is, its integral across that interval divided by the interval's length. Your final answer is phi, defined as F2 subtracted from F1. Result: -1.1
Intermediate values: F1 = 20.4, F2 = 21.5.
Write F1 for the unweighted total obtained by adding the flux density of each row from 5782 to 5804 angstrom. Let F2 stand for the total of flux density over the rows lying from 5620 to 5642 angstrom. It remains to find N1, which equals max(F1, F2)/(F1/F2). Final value 133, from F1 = 150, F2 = 133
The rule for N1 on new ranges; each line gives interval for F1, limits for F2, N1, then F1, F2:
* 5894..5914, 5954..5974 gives 144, 138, 141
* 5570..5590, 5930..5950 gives 182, 106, 139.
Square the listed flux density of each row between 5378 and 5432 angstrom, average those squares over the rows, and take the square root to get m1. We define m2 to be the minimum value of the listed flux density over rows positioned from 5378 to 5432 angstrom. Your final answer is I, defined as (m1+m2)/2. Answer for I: 18.7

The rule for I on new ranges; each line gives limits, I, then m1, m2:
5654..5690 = 18.7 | 19.7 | 17.62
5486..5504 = 18.6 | 18.9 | 18.26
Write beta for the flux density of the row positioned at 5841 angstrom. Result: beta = 19.62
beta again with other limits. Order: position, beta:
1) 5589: 15.99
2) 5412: 18.35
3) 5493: 19.32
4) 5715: 20.54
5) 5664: 20.29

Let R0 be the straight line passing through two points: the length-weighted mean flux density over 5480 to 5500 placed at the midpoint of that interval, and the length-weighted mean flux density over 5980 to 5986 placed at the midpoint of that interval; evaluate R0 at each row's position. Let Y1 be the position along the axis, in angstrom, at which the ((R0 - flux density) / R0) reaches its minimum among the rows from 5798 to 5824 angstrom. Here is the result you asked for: 5805 angstrom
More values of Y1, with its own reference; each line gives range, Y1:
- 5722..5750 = 5727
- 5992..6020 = 5994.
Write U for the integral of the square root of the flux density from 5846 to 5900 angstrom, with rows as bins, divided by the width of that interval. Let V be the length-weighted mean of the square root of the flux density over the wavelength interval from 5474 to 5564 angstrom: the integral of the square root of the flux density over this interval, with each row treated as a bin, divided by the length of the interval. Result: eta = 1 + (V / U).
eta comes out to 1.96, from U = 4.47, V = 4.3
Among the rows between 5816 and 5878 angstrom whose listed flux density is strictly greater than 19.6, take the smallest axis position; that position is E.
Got 5817 angstrom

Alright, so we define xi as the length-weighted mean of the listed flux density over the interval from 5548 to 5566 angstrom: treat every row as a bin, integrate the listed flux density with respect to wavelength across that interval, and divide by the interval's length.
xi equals 18.4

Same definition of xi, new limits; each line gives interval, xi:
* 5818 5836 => 20.6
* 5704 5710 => 22.1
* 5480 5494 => 18.5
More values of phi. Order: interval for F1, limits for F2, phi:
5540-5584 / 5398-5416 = -2.6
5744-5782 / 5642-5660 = 0.7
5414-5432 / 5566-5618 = 2.1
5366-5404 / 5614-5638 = 1.2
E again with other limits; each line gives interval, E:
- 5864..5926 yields 5868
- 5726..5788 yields 5727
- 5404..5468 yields 5406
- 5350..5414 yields 5352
